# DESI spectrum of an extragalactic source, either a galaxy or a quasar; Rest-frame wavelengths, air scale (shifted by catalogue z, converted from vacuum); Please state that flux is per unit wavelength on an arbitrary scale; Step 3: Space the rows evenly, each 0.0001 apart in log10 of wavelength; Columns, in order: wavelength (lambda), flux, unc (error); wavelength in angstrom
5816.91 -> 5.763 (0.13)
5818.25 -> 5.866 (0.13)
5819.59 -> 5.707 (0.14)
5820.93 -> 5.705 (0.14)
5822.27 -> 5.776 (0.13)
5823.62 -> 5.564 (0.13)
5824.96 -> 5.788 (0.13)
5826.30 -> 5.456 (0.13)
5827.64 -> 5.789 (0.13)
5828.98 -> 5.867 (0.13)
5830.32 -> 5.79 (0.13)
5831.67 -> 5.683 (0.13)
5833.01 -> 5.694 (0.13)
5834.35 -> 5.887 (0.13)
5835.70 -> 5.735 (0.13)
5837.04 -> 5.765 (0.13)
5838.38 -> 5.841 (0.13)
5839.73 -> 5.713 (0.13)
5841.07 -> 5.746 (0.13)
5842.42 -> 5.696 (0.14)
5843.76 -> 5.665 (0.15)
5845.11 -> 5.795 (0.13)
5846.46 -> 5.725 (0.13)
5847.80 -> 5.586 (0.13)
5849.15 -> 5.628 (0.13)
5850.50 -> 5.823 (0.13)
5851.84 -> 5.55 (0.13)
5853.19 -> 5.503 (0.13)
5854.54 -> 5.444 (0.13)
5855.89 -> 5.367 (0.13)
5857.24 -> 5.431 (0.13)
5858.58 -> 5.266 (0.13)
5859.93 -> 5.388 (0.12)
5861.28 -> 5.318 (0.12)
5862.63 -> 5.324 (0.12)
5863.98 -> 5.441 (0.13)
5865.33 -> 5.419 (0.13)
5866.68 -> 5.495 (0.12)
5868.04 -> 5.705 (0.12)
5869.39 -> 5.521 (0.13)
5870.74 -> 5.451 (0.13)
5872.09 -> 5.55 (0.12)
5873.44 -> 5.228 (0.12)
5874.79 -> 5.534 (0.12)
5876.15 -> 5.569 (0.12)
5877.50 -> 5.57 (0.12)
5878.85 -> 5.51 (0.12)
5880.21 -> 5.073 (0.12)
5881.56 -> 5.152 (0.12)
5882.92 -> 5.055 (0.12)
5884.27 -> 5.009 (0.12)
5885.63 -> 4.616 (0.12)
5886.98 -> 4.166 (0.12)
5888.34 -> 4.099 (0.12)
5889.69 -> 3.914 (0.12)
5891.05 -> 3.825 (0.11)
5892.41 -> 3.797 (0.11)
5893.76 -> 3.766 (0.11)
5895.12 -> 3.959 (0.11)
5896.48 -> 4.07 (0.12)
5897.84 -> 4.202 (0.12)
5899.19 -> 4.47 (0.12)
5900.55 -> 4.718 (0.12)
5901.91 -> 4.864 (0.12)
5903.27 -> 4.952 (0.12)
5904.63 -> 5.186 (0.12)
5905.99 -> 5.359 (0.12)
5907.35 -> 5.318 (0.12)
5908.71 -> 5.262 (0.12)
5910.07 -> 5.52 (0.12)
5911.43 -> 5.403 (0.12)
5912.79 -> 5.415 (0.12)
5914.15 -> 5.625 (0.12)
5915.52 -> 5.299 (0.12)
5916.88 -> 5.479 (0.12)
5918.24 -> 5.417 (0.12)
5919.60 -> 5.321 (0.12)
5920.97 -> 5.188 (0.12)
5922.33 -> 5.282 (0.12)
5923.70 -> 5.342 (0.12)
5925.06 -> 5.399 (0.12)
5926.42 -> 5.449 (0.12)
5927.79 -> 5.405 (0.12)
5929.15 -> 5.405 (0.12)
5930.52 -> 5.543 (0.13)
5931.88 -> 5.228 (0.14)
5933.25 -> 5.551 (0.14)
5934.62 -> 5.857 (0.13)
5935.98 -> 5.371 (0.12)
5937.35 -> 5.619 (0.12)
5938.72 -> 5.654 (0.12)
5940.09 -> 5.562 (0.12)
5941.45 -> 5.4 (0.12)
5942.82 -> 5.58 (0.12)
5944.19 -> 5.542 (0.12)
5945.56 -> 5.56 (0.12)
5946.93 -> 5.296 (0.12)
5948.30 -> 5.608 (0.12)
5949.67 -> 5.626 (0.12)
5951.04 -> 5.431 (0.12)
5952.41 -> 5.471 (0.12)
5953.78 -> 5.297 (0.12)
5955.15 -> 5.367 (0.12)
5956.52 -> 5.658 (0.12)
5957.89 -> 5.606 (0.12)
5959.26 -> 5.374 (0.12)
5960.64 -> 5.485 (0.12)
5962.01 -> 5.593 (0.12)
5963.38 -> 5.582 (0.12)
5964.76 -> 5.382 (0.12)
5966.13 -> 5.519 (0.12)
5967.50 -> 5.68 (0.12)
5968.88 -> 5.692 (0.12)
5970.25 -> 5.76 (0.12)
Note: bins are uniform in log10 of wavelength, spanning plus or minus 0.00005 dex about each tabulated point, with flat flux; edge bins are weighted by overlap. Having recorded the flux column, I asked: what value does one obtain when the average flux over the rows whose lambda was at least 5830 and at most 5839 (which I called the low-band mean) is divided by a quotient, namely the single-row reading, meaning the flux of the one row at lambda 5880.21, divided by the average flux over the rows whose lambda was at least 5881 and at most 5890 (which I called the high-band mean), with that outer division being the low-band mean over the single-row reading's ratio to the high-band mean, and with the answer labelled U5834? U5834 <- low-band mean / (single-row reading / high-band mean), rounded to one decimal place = 5.2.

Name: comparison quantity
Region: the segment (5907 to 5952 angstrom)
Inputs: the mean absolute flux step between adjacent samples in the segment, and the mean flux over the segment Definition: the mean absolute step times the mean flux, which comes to 0.83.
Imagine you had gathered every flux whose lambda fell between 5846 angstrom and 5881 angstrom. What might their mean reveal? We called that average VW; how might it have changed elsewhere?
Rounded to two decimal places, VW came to 5.48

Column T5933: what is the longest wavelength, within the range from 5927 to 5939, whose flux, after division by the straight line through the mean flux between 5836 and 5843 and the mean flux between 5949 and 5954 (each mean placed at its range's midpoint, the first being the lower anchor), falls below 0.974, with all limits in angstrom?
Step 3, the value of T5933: 5931.88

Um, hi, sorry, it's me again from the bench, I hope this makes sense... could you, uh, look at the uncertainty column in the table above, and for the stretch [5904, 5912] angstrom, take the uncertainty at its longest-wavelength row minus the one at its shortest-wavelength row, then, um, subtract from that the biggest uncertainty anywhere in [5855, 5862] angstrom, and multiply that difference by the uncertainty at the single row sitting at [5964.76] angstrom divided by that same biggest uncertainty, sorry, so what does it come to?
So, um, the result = -0.120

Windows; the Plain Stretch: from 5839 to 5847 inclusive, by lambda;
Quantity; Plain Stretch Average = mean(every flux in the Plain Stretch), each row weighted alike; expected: 5.72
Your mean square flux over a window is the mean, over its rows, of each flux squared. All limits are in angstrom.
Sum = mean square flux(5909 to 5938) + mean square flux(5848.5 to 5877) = 59.5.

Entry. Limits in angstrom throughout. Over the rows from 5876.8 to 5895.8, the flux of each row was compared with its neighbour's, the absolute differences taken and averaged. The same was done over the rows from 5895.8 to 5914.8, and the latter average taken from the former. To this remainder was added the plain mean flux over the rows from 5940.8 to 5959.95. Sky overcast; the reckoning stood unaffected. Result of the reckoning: 5.50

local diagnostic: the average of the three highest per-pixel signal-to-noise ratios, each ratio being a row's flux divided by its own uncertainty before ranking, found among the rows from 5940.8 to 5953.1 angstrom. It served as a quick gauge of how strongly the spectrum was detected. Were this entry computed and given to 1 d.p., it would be 46.7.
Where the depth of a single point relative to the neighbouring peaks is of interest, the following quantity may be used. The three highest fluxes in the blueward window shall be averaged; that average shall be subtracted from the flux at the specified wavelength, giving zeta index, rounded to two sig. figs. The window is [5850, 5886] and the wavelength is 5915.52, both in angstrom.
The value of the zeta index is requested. -0.40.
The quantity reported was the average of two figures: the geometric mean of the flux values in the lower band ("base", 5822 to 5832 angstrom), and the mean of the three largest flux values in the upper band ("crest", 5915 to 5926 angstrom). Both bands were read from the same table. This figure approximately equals 5.57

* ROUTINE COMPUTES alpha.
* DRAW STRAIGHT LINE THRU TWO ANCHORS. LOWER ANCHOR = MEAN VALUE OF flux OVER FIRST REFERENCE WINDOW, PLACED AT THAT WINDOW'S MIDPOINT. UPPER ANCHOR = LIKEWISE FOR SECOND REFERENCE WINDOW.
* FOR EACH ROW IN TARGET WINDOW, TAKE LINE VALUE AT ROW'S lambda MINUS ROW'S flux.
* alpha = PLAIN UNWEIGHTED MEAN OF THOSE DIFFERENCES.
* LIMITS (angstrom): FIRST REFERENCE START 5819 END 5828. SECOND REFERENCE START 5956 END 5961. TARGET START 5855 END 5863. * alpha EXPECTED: 0.3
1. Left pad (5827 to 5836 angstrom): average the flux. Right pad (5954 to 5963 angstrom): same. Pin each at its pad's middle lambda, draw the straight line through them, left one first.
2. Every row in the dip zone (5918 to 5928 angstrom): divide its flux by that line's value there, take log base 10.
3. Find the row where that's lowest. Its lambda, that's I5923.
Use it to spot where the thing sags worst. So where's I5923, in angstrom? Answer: 5920.97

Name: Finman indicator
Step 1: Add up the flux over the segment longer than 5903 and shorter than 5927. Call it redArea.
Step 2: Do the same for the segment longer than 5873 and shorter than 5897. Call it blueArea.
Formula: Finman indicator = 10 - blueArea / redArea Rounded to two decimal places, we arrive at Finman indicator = 9.13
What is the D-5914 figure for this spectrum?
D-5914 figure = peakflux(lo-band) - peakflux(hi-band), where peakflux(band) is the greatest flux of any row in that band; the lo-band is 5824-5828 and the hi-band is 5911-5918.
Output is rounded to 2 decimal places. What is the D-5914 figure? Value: 0.16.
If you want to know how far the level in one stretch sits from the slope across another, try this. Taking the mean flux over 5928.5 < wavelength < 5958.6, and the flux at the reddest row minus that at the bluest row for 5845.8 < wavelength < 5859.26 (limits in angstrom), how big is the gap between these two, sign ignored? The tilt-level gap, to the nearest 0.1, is 6.0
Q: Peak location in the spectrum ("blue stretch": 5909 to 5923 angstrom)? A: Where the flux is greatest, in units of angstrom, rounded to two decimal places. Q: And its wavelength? 5914.15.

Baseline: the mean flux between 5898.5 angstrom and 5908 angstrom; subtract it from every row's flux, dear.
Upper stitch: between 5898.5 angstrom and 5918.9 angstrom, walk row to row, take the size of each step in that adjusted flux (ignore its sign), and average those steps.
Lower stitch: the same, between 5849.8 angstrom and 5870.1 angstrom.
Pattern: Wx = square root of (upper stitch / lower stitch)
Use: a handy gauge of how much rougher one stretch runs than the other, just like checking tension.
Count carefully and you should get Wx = 1.20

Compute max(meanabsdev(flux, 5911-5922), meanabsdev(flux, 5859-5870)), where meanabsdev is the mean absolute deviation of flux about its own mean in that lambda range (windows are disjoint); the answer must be 0.093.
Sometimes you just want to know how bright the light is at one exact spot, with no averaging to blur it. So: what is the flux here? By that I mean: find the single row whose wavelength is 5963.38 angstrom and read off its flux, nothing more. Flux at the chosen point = 5.582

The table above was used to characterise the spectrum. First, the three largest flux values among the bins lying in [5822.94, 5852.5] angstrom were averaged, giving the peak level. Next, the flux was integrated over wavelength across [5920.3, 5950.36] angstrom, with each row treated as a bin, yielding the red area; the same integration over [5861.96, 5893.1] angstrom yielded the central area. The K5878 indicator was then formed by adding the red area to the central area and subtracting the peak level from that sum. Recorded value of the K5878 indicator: 316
